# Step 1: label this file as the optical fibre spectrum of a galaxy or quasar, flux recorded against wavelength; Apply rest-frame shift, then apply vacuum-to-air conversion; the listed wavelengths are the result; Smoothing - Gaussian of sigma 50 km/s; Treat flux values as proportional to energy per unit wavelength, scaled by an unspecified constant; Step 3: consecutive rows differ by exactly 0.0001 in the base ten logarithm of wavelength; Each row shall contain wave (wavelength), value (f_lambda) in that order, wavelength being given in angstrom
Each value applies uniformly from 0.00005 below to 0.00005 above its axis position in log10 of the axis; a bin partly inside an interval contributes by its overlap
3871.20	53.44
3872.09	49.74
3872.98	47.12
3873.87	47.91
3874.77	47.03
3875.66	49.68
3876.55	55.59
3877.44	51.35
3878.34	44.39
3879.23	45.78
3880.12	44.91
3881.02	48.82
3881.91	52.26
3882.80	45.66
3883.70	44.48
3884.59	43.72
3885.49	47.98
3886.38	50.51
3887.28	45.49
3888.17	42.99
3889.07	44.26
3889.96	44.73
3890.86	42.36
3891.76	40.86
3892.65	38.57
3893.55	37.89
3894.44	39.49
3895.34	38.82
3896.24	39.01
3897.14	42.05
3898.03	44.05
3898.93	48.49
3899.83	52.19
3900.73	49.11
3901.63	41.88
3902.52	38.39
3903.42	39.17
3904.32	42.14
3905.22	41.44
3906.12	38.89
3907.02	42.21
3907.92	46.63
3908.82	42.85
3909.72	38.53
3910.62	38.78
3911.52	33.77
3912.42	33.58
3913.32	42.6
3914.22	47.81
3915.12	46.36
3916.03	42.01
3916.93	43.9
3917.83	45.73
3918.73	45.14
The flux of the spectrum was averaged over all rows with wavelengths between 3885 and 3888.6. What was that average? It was 46.7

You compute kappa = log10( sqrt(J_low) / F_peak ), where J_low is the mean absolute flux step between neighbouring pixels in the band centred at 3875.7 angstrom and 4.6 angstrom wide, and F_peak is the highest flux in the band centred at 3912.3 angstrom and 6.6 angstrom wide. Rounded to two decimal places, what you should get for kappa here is -1.41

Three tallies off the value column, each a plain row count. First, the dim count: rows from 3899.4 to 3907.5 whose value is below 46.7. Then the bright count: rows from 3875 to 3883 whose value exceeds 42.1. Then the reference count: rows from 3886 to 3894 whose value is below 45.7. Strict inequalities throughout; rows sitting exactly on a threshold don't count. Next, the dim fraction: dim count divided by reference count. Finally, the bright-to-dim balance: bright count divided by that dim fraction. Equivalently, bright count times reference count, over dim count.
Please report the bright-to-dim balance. 10.3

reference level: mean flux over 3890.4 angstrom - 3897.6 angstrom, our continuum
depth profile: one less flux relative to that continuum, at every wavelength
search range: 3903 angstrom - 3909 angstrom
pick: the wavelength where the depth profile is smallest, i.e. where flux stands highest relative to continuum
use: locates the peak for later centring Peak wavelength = 3907.92 angstrom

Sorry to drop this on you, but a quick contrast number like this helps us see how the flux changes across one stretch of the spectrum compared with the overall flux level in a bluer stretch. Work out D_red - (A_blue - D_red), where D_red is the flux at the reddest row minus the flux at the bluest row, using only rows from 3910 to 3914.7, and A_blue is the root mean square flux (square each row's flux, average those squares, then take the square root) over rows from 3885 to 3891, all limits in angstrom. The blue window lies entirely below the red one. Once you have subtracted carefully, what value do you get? -27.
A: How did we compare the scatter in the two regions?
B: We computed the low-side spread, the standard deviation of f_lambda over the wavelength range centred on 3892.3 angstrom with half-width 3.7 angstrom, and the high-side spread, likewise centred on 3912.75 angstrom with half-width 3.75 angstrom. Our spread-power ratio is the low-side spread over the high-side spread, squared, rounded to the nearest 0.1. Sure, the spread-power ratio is 0.3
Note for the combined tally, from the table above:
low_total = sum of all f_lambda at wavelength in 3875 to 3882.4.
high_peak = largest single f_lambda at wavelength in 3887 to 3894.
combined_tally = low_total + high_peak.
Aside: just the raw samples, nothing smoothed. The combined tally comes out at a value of 438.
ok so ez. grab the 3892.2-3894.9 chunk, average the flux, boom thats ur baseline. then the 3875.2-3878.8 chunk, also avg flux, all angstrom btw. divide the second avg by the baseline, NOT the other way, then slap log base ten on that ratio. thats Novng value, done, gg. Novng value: 0.11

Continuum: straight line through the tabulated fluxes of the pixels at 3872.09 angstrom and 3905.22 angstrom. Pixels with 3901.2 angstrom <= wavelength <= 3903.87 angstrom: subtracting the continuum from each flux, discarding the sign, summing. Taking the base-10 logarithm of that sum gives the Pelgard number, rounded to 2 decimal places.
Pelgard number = 0.84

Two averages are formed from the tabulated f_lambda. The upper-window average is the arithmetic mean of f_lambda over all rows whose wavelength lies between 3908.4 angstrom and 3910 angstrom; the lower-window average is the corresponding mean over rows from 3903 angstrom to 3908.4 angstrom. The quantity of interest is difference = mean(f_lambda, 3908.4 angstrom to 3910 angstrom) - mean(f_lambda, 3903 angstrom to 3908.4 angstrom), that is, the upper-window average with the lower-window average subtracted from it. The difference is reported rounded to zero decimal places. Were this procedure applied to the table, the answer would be -1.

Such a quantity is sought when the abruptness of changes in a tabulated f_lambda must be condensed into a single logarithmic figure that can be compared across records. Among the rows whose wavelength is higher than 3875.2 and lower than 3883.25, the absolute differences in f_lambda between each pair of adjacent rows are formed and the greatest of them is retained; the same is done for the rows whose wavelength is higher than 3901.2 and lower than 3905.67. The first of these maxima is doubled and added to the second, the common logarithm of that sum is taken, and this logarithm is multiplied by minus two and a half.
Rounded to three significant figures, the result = -3.10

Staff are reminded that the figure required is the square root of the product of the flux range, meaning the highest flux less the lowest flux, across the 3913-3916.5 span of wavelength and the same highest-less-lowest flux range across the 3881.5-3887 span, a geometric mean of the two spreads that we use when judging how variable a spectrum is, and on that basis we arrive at 7.0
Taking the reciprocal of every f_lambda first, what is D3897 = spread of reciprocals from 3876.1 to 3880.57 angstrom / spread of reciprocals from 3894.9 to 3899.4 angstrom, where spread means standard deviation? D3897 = 0.93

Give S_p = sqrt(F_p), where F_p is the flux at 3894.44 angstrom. 6.3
